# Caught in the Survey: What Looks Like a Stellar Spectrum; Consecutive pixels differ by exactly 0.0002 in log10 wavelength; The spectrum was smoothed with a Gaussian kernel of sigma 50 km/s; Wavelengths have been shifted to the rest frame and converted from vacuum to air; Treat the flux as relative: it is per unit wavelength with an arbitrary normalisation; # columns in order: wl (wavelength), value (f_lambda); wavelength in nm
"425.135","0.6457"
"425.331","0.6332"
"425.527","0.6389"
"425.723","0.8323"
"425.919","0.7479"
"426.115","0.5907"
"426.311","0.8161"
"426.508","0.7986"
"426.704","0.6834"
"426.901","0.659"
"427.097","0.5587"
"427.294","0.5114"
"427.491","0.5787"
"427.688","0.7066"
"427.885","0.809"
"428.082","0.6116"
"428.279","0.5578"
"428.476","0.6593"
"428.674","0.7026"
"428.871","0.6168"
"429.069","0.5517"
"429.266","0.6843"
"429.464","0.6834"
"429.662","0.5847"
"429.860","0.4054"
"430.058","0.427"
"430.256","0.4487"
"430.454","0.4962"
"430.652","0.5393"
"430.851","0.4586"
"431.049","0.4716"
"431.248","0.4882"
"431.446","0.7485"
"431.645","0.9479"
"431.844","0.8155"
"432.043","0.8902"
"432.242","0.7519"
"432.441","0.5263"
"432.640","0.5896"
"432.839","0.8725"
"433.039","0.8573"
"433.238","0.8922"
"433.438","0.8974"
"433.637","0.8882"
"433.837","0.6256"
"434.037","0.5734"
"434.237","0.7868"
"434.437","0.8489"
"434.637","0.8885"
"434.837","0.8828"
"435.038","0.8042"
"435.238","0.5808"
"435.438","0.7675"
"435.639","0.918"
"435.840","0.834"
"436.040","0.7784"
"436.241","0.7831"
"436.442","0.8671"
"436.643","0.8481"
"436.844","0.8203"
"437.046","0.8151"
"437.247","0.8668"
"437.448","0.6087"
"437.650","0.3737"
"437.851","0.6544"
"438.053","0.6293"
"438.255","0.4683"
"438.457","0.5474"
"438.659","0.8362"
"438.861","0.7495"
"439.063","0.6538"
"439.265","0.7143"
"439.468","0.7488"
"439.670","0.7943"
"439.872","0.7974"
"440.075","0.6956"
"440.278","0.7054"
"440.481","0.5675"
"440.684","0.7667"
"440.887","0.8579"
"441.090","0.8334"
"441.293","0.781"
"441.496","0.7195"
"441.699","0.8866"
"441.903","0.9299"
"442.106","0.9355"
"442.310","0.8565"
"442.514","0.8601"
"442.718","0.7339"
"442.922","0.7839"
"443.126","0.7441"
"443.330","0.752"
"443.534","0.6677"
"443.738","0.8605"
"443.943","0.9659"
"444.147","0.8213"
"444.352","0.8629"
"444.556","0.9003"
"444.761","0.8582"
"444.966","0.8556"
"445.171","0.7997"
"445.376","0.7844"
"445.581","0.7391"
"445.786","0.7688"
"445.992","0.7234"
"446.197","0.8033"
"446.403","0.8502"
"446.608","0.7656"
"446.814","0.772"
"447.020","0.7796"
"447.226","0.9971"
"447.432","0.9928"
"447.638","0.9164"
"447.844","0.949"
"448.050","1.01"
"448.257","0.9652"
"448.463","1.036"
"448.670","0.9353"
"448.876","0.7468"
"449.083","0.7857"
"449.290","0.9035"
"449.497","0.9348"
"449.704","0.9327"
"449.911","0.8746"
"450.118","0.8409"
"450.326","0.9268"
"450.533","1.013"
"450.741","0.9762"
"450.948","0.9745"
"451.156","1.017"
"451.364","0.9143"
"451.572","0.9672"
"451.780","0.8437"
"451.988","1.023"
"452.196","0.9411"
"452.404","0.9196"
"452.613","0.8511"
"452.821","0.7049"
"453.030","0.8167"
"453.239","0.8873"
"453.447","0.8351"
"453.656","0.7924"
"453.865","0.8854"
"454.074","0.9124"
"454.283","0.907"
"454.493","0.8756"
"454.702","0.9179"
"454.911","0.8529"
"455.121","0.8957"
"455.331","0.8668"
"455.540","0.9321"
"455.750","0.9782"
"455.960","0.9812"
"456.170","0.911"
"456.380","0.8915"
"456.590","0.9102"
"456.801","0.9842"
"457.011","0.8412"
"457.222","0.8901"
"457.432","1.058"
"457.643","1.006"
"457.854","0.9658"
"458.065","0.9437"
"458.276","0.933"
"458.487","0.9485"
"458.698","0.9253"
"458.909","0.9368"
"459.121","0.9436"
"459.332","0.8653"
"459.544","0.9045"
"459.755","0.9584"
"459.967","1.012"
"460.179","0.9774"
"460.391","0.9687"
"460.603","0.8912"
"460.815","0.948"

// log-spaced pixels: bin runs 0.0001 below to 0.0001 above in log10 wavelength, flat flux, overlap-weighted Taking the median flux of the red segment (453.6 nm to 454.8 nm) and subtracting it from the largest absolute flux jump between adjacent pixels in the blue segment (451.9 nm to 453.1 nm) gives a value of -0.75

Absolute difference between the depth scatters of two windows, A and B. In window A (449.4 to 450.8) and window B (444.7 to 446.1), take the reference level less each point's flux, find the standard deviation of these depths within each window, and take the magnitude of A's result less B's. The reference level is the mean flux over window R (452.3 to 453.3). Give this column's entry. 0.005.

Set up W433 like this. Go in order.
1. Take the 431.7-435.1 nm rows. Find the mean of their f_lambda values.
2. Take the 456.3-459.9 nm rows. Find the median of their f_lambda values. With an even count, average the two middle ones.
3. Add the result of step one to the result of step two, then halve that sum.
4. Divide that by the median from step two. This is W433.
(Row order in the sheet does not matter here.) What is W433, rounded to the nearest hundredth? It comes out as 0.92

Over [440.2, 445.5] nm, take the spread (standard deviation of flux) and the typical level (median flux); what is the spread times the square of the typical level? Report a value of 0.06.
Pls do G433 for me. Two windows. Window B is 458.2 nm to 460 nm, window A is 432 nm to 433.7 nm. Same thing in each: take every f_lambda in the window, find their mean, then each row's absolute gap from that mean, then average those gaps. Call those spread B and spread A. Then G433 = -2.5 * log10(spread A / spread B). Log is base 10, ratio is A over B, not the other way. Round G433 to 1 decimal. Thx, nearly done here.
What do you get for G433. -1.6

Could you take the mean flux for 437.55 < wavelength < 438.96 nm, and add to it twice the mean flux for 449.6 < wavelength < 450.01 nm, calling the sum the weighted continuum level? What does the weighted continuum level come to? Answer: 2.42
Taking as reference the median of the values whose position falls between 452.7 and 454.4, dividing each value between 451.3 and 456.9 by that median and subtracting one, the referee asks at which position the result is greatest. 451.988 nm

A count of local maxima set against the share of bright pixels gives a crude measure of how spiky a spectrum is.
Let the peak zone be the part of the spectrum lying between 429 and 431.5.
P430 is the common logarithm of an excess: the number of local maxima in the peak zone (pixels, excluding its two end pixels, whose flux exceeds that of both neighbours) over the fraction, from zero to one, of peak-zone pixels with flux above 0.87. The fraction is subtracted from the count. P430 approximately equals 0.3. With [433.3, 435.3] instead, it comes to -0.2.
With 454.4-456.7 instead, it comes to 0.3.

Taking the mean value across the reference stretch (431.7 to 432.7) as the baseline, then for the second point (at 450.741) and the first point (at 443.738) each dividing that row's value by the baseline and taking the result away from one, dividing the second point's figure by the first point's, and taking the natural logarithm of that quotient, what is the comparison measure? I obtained 0.6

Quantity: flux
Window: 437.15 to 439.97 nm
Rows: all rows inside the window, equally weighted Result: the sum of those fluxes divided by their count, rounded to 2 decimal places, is 0.67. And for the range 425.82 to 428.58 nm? 0.66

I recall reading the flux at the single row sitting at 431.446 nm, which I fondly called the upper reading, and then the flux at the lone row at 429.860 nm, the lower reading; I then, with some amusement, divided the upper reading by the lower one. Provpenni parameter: 1.85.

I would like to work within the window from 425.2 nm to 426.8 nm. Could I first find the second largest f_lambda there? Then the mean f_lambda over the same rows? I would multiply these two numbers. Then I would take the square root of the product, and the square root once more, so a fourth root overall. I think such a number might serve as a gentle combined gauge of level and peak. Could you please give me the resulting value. 0.87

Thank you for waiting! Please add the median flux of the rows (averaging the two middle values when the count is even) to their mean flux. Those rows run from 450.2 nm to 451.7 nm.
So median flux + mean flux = 1.94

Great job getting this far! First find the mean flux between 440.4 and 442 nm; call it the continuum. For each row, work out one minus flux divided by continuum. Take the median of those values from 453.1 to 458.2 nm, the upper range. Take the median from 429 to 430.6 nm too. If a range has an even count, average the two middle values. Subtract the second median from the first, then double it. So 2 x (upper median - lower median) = -1.0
